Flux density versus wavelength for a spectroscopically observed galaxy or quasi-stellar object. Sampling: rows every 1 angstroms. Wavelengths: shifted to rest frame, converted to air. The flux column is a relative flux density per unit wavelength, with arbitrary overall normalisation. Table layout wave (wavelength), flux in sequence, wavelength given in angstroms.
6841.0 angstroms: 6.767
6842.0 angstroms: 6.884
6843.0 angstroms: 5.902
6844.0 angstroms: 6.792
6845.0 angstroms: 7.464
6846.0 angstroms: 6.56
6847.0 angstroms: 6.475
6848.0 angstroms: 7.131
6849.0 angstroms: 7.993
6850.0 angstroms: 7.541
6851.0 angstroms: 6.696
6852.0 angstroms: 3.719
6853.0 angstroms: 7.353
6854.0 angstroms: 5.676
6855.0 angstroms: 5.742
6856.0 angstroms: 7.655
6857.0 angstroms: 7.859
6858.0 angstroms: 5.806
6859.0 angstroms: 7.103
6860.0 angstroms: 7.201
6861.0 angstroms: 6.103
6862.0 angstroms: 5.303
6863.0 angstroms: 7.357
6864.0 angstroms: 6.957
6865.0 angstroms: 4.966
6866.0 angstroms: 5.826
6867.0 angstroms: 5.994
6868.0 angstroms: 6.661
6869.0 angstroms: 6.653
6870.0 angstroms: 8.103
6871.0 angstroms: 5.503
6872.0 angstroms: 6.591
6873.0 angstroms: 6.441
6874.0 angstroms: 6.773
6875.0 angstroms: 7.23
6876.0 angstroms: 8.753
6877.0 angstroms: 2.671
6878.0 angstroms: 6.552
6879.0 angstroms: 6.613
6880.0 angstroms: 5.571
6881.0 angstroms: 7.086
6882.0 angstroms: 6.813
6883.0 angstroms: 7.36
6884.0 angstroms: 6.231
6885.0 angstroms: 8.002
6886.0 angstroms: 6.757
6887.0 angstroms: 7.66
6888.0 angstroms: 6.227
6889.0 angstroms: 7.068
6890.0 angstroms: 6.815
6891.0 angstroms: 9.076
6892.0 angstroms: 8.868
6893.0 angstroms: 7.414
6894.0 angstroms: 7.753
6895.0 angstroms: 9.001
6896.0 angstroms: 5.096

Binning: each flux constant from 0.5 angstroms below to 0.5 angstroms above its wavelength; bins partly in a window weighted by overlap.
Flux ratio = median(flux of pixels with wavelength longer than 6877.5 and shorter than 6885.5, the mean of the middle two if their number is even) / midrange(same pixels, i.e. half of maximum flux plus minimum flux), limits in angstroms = 0.99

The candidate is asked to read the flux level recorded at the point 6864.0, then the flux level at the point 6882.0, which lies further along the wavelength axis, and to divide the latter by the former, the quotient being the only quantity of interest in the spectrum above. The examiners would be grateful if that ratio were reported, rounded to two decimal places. 0.98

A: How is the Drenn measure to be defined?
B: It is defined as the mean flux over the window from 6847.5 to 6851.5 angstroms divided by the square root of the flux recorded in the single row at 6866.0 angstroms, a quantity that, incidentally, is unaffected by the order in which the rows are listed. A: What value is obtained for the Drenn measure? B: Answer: 3.04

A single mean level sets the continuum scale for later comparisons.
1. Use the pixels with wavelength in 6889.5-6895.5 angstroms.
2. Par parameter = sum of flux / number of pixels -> 8.2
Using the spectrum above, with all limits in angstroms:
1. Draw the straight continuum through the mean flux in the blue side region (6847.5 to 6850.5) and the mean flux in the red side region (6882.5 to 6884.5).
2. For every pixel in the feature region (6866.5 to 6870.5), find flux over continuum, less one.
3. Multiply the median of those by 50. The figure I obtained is -3.3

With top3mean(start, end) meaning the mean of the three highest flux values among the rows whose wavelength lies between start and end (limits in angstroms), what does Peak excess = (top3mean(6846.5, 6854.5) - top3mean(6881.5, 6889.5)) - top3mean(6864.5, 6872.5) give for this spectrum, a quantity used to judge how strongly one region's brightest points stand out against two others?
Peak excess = -7.2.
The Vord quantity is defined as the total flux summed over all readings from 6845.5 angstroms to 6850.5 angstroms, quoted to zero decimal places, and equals 36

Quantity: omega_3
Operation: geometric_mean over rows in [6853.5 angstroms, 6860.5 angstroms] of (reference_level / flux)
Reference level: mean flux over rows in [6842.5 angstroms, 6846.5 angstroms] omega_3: 1.00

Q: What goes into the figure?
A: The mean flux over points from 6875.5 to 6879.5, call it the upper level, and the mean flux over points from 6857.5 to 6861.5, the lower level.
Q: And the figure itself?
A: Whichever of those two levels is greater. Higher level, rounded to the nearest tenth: 6.6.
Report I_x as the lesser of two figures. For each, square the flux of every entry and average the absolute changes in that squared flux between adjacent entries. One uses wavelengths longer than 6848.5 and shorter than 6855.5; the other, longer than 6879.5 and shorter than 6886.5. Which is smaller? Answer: 14.9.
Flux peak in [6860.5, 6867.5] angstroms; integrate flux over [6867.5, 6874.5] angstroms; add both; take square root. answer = 7.4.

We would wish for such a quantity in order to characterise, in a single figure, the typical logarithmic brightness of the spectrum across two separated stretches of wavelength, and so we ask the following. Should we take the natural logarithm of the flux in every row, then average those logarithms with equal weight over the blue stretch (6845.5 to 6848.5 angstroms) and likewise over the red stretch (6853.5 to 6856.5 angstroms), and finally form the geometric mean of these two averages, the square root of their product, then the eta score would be 1.87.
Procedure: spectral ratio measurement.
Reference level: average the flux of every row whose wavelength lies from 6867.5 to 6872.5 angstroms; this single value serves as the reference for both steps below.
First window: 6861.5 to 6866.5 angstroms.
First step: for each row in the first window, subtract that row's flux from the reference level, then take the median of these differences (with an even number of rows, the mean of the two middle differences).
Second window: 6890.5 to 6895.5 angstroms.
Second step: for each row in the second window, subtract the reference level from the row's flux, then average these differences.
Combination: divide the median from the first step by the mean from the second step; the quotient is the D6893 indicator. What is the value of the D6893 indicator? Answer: 0.5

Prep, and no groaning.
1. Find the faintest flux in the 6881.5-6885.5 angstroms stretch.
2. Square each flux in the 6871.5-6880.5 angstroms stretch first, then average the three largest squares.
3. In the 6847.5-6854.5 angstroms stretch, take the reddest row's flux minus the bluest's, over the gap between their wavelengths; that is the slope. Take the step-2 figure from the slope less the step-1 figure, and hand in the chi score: -65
